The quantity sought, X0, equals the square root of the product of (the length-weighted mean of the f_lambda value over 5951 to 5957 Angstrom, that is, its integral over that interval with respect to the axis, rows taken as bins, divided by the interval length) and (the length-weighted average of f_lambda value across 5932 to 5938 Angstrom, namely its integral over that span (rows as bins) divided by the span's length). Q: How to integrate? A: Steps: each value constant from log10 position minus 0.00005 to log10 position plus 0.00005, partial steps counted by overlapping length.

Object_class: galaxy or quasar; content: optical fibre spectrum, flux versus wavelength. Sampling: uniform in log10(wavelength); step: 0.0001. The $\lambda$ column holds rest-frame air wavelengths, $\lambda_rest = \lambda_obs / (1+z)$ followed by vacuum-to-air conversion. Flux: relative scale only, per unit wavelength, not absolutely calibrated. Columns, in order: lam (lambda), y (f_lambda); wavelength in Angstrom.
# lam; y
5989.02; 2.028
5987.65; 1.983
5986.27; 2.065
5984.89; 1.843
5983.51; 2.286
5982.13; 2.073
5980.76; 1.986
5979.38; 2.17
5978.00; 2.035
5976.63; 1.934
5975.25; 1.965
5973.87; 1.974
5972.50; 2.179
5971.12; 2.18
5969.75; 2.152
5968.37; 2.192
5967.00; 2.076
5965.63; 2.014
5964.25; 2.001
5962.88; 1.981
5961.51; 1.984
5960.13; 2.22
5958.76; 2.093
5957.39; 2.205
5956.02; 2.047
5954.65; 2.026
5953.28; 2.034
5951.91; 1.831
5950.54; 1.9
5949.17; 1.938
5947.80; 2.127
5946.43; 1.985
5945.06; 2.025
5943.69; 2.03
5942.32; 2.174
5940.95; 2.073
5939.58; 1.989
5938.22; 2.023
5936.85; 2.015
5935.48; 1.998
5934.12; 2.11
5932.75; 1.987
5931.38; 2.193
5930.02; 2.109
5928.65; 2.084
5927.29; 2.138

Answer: 2.01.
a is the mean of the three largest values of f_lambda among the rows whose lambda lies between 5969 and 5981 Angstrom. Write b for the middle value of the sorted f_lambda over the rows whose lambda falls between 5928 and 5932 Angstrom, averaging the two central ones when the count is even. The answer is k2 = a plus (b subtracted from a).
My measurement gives 2.24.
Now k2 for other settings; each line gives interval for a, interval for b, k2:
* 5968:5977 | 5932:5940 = 2.36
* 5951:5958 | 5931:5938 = 2.18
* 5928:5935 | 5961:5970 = 2.26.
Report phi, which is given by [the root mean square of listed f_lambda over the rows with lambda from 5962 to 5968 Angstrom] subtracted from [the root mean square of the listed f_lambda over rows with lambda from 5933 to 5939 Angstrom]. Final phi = 0.02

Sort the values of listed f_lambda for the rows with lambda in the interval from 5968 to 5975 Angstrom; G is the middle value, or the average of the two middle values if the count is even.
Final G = 2.18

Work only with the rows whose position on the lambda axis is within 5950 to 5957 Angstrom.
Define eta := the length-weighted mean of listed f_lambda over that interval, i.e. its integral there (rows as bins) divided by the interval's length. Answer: 1.98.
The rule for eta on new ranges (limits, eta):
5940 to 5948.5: 2.06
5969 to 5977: 2.07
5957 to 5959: 2.16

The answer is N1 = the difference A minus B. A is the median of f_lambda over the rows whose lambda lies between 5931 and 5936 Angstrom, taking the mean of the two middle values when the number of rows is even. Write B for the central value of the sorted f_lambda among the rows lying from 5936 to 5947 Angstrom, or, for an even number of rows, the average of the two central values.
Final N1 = 0.030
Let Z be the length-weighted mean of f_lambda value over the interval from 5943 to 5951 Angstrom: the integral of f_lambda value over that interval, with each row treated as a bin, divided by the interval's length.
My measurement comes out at 2.00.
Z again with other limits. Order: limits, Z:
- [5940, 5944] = 2.09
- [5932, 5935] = 2.05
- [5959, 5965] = 2.05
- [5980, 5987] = 2.05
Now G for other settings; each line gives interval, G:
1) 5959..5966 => 2.00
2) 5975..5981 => 1.99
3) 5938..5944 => 2.03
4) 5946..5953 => 1.94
